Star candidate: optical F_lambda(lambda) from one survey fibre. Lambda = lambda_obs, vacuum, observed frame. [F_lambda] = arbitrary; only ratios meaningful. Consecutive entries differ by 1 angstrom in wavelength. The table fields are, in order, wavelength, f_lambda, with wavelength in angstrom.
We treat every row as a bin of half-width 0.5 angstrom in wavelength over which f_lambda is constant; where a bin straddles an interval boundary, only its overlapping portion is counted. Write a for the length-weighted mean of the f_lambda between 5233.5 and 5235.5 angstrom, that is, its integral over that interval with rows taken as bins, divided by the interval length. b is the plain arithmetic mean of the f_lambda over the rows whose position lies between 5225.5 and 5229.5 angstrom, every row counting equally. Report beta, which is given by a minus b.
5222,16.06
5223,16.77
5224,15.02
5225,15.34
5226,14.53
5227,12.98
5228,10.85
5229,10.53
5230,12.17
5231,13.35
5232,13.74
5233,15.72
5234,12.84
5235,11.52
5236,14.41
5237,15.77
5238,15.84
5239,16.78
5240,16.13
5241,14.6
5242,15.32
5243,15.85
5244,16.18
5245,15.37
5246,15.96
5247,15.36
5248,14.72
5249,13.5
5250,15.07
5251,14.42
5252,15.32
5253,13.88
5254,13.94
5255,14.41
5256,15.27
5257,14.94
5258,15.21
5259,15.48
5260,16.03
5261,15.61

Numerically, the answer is 0.0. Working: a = 12.2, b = 12.2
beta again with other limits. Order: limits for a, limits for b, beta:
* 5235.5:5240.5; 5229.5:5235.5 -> 2.6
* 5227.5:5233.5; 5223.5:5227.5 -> -1.7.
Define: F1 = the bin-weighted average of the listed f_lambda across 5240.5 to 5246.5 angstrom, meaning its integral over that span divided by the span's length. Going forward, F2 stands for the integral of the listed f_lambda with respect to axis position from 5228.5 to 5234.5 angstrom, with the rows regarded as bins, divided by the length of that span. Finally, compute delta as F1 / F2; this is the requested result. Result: 1.19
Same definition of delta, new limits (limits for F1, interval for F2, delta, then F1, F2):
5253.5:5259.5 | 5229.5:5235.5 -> 1.12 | 14.9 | 13.2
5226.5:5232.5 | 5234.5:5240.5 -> 0.81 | 12.3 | 15.1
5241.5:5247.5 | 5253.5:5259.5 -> 1.05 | 15.7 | 14.9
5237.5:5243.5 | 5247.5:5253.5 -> 1.09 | 15.8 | 14.5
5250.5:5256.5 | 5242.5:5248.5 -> 0.93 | 14.5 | 15.6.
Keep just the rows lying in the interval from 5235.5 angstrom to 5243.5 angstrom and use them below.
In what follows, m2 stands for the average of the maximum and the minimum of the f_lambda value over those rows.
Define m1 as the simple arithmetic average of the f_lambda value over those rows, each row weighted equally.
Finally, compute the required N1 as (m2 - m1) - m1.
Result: -15.6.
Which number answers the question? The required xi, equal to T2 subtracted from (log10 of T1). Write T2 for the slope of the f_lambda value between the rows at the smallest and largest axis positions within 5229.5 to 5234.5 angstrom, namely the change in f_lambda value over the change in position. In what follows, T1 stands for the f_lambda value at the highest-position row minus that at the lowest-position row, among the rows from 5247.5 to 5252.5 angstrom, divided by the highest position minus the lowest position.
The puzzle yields -1.0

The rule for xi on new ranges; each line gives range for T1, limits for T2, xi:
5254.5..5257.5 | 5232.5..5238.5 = -0.6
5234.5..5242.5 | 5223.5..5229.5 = 0.6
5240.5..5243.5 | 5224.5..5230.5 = 0.4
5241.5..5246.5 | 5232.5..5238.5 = -0.8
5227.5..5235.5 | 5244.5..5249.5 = -0.6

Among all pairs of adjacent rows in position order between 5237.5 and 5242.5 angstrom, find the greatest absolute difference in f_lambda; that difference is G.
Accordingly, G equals 1.5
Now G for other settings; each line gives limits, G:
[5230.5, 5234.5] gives 2.9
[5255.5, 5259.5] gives 0.3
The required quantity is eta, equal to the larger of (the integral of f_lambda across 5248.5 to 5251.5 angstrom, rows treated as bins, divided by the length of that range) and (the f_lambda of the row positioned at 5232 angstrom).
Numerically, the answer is 14.3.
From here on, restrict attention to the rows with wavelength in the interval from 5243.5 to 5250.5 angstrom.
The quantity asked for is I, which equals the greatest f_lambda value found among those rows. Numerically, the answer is 16.18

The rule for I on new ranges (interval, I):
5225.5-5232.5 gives 14.53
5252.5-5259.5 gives 15.48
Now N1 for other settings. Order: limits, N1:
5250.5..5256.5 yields -14.5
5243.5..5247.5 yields -15.7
